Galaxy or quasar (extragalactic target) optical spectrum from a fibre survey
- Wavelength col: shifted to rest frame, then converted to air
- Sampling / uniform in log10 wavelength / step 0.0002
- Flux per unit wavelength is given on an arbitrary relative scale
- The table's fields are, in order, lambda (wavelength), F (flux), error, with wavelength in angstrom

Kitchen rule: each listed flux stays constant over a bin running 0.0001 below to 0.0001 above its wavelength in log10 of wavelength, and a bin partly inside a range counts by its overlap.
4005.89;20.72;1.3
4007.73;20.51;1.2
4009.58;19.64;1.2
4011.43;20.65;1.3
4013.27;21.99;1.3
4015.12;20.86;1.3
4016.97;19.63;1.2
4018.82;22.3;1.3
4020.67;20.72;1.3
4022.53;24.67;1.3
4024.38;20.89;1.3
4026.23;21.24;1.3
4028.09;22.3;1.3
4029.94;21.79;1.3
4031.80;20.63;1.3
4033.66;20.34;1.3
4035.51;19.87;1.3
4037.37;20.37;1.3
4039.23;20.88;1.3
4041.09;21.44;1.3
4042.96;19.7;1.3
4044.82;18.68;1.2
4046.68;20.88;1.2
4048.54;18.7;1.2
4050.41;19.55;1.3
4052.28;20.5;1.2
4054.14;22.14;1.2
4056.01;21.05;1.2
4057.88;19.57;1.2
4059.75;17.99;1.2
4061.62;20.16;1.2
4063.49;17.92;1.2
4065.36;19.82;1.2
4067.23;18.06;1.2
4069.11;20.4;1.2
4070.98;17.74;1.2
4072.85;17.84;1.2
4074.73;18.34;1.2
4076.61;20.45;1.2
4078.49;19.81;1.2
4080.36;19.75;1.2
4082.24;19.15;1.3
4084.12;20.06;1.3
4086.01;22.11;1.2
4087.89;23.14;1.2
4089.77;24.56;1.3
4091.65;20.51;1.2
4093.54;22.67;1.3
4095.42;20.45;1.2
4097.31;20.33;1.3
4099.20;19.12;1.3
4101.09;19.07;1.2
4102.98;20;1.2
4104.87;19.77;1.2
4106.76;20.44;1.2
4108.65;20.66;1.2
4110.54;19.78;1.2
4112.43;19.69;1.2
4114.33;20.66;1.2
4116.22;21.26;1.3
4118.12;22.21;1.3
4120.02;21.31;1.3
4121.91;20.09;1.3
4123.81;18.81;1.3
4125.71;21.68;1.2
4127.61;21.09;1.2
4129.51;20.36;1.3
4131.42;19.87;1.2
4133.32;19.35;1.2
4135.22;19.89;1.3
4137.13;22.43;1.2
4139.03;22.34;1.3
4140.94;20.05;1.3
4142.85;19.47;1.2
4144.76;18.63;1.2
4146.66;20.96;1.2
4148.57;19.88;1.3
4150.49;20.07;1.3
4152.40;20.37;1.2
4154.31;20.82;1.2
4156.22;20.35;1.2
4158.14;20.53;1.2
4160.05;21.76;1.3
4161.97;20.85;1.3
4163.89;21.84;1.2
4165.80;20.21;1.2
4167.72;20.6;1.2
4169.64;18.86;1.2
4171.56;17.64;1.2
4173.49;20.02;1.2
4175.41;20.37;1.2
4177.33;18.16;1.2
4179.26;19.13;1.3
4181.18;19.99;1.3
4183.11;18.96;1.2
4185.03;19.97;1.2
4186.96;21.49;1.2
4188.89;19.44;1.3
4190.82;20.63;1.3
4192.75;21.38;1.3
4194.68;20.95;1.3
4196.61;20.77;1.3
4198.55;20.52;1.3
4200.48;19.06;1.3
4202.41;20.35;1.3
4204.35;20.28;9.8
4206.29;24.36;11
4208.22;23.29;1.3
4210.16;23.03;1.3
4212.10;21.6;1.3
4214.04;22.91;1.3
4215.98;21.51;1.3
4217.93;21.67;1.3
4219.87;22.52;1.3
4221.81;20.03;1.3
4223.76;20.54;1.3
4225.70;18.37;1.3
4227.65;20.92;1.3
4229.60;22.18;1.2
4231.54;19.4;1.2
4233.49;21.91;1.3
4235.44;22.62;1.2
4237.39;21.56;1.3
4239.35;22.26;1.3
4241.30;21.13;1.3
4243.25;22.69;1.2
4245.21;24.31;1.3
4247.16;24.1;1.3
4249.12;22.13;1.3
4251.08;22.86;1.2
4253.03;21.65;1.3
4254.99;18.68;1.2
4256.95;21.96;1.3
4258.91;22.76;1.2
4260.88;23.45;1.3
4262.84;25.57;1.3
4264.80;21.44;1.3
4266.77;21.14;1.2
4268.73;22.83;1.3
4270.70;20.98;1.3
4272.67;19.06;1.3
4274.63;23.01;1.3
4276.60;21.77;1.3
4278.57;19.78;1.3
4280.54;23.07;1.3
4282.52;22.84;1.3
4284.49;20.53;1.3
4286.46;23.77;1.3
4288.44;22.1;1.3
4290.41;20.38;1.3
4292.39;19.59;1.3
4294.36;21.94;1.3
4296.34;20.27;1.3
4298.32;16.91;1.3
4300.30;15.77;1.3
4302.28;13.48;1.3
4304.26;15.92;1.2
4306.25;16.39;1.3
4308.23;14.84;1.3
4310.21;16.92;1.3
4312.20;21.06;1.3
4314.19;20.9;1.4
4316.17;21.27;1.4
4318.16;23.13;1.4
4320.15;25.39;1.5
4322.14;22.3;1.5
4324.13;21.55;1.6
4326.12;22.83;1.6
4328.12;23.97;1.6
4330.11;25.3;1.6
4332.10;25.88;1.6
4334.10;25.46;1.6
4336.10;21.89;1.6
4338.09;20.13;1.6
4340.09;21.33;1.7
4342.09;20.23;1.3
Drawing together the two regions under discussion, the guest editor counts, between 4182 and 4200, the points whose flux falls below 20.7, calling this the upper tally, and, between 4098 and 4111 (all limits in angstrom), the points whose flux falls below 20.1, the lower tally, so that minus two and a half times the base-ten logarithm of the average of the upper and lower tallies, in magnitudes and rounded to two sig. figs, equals -1.7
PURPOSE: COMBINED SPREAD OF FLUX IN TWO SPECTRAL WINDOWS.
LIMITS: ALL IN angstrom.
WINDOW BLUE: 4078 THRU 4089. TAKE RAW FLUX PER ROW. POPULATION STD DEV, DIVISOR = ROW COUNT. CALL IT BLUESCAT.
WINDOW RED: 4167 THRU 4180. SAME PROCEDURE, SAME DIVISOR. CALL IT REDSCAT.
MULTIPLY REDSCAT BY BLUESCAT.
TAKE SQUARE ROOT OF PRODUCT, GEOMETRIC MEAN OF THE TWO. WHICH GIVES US 1.2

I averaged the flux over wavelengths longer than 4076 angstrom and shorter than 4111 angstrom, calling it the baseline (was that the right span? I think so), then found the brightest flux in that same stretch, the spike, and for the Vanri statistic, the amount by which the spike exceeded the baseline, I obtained 3.9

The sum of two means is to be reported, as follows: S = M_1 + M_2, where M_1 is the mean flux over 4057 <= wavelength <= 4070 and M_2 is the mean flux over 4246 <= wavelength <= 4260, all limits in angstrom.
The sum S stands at 41.2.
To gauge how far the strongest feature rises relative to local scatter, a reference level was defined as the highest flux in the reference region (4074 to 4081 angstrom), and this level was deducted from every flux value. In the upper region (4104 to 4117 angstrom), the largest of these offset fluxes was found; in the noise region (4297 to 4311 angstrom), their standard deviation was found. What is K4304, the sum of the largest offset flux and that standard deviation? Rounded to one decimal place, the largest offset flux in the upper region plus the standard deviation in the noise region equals 2.0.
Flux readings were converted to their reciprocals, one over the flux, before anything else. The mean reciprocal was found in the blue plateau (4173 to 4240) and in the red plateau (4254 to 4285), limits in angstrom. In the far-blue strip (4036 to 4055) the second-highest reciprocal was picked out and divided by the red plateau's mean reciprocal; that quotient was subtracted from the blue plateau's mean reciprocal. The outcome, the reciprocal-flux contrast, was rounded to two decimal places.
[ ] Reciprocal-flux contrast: -1.11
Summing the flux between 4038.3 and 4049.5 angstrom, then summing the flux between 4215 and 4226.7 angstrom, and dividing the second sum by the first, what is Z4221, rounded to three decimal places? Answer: 1.036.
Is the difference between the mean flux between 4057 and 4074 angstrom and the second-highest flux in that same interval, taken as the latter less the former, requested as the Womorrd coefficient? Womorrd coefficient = 1.3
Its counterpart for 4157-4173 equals 1.5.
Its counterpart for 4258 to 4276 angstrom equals 1.2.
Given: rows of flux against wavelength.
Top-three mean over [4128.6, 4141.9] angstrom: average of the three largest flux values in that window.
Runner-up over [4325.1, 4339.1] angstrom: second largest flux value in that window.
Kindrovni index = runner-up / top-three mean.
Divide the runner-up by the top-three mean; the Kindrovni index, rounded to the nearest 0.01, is 1.17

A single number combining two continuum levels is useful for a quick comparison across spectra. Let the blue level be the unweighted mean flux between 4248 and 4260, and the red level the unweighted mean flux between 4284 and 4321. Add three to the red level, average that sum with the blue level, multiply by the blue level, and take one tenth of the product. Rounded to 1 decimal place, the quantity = 47.9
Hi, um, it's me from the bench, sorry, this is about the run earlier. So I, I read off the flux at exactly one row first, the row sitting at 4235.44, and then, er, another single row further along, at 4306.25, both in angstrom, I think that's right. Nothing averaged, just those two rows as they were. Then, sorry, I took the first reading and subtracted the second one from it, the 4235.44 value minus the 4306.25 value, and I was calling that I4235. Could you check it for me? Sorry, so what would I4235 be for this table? 6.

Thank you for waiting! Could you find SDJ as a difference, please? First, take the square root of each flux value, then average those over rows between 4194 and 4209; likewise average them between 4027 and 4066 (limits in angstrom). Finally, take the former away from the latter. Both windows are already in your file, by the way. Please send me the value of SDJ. -0.1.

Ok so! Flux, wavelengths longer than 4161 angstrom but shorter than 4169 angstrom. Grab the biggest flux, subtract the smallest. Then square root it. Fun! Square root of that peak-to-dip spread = 1.28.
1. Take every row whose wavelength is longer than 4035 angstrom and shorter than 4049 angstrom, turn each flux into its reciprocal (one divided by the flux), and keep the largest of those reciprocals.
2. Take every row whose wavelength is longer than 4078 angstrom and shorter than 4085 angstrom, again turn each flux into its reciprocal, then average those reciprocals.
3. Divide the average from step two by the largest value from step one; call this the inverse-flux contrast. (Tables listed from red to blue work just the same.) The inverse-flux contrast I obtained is 0.95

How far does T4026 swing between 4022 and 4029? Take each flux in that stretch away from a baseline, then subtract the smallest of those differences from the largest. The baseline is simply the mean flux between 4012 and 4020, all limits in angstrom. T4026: 3.78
